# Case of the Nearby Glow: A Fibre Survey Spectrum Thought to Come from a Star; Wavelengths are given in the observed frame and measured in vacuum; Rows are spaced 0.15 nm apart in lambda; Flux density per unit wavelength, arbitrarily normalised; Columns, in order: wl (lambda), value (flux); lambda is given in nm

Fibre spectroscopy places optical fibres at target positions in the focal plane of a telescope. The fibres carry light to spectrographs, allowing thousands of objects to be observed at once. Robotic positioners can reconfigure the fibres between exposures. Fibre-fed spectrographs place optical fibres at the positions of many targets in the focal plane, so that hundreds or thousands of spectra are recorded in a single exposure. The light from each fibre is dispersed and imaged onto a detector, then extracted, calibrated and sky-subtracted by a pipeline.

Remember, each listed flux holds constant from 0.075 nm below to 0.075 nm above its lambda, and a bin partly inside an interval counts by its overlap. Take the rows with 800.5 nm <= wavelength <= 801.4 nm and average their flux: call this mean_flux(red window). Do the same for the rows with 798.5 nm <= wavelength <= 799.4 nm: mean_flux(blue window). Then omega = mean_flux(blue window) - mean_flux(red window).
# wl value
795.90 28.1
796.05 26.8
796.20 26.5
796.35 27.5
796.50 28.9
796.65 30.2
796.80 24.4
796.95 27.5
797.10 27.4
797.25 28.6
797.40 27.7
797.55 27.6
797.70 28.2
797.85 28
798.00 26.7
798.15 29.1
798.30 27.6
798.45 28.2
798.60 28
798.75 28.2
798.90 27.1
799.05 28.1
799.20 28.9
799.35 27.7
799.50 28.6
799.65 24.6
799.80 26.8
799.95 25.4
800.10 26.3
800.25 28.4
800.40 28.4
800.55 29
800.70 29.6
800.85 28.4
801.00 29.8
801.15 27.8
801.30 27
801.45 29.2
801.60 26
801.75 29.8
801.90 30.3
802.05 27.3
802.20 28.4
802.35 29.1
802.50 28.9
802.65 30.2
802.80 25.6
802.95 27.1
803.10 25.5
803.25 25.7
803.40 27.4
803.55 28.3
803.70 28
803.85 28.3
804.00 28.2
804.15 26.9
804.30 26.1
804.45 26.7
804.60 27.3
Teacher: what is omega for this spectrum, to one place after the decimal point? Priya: -0.6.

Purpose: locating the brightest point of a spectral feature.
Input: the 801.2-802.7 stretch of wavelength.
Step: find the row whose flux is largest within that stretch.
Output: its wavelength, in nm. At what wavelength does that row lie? 801.90 nm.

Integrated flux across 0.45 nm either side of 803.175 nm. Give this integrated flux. 23.94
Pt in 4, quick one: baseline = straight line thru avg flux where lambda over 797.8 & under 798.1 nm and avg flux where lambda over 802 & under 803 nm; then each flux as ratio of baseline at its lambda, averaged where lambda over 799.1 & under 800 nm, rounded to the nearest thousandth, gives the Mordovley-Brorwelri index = 0.978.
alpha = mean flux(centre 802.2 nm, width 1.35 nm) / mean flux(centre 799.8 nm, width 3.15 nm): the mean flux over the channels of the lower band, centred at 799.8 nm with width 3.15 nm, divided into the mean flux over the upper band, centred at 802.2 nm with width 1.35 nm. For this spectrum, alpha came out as 1.02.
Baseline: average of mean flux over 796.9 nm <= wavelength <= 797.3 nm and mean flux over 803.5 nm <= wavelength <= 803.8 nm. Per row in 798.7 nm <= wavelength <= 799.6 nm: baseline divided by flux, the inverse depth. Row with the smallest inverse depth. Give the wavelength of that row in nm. 799.20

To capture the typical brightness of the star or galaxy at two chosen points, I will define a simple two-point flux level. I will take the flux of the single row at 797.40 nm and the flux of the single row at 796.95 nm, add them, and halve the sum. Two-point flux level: 27.6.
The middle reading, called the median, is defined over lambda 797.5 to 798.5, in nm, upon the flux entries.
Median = 28.0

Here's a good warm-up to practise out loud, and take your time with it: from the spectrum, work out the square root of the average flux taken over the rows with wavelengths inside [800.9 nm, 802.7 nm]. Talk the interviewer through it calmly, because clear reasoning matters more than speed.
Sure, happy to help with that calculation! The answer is 5.35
